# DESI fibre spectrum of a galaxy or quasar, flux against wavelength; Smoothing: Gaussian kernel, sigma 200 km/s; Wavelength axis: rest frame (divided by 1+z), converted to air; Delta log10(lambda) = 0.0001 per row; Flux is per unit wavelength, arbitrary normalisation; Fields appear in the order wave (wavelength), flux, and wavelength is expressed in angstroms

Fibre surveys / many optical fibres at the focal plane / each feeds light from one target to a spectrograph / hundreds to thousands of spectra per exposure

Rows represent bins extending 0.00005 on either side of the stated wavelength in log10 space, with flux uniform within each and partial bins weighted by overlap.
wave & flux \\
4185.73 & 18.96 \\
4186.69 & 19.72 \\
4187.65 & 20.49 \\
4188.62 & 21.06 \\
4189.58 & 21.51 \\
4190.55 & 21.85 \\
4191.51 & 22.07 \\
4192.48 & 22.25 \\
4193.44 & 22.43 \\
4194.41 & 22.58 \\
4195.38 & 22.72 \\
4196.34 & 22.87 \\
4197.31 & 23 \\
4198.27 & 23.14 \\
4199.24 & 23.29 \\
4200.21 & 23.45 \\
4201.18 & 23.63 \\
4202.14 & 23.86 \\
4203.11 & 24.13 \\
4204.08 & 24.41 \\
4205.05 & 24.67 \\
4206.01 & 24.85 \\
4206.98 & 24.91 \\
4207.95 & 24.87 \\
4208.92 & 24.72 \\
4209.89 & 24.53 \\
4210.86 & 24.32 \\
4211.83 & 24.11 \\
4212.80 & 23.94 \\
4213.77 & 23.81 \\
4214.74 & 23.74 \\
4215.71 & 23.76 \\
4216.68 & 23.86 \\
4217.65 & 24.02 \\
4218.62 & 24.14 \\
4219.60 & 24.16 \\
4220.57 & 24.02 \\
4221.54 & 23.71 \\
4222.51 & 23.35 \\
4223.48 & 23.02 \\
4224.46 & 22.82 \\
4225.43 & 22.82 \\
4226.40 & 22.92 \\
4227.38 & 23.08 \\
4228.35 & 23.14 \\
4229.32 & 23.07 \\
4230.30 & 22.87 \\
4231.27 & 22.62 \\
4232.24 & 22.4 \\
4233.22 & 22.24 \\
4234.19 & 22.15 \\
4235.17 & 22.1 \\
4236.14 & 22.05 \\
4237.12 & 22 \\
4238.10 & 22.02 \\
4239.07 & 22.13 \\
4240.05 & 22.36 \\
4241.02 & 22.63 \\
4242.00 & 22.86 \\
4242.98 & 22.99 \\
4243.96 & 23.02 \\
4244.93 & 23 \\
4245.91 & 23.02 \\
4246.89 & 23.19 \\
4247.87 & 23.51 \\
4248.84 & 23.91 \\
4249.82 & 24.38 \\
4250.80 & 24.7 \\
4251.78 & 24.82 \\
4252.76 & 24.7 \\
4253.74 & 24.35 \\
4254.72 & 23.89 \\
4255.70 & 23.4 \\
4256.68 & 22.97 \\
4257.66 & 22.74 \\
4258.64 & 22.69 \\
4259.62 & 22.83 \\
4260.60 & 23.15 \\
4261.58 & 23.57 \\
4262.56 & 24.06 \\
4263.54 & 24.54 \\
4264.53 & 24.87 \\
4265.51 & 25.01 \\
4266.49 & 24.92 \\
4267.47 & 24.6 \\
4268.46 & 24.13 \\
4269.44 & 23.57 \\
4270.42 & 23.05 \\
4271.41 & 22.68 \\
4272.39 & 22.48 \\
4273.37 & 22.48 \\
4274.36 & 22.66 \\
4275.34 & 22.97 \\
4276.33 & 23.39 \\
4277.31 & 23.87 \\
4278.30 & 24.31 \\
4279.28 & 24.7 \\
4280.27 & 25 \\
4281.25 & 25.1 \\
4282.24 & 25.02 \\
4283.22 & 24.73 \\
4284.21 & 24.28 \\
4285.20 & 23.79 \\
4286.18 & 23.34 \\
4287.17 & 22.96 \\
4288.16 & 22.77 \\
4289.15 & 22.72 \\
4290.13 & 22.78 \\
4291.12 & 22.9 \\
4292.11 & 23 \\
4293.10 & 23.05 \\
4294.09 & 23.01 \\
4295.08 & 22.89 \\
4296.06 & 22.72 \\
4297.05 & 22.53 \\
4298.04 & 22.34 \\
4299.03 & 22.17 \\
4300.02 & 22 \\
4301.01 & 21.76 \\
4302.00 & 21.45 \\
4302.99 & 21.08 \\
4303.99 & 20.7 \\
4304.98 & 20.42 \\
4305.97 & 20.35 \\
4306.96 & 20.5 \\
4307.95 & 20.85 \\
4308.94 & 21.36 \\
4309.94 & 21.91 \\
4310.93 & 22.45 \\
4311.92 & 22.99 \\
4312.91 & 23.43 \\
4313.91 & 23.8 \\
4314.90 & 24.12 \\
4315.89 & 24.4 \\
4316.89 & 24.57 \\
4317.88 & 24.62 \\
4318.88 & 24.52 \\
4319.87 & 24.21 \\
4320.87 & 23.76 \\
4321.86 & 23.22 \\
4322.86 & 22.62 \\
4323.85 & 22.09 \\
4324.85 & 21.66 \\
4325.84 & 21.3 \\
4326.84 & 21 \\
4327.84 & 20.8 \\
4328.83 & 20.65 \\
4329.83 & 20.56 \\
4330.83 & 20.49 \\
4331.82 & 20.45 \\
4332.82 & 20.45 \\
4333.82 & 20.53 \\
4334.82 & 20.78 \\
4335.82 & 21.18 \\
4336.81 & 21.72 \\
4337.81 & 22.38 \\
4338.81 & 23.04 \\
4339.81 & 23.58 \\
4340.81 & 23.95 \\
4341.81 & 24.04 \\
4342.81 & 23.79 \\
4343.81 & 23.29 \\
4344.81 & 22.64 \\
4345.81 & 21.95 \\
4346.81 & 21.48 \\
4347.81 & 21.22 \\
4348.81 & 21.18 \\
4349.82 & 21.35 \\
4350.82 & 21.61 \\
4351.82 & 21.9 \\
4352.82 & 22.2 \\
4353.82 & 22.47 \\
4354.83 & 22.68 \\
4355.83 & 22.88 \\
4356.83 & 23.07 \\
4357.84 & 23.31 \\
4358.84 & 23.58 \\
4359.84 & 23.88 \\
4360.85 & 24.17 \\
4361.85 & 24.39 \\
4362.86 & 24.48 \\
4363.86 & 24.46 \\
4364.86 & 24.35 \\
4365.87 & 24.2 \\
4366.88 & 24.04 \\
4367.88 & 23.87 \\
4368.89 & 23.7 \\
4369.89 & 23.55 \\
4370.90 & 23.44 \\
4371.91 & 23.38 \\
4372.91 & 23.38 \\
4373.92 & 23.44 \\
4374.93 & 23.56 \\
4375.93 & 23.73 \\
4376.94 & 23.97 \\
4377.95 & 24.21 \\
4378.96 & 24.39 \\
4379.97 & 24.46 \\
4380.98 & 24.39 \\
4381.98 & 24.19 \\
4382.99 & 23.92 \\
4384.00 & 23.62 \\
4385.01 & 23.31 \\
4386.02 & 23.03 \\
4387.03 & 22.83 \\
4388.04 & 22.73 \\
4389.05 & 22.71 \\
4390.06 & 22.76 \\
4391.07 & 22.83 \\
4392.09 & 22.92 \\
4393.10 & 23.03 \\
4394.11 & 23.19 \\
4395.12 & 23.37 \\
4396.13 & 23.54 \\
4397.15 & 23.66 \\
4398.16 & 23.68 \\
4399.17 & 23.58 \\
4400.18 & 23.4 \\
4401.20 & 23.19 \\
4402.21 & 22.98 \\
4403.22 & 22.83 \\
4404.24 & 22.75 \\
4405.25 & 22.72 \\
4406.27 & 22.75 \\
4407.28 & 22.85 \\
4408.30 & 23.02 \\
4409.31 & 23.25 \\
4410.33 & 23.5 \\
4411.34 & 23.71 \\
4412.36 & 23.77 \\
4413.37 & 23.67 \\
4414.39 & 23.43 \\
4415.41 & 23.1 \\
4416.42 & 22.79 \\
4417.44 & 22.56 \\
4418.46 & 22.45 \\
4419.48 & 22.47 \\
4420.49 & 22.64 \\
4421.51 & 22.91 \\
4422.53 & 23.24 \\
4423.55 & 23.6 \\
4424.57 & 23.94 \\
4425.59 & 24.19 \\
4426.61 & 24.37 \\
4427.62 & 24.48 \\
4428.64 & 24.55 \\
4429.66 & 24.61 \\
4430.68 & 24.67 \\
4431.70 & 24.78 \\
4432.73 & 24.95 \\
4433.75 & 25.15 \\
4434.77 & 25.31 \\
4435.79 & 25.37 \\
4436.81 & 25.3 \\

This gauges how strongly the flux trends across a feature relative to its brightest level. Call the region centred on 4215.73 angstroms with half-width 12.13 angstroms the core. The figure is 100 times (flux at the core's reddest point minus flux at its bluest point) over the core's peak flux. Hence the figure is -5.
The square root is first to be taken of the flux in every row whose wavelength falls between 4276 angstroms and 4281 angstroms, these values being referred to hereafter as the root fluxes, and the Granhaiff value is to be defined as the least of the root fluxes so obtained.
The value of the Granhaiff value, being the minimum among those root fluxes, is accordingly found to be 4.84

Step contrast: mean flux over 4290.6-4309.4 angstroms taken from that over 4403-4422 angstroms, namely 1.2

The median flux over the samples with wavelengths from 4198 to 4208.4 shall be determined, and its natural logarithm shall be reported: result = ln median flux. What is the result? 3.18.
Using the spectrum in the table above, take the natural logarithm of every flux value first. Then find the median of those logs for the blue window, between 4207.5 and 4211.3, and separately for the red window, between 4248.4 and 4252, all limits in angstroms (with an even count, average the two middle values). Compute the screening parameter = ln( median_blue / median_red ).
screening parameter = 0.00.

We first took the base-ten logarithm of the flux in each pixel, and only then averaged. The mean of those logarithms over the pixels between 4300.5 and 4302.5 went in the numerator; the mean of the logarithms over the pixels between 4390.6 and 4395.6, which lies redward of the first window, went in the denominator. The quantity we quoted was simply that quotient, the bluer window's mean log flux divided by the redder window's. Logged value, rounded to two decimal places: 0.98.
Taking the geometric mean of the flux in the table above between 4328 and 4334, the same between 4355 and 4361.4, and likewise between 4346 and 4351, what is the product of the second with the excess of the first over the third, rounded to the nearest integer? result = -20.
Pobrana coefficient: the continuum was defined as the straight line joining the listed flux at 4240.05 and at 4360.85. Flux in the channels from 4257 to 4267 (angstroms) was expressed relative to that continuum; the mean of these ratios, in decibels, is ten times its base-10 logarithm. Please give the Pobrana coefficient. 0.214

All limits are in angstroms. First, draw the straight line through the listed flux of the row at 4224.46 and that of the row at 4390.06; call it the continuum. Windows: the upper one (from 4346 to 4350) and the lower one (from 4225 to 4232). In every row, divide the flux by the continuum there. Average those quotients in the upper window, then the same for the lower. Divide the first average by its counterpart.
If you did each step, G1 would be 0.93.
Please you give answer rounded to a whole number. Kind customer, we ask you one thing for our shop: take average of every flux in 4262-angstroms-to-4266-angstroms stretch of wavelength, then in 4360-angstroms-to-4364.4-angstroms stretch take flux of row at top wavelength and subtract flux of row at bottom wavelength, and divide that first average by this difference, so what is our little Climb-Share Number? 85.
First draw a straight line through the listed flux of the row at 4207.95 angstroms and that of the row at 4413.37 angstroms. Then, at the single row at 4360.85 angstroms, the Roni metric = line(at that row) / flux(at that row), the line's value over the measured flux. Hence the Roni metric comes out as 0.99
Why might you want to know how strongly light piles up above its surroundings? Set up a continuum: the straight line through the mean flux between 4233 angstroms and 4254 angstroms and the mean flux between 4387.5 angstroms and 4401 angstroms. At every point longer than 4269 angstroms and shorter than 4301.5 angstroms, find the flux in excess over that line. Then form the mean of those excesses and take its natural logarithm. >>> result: -2.1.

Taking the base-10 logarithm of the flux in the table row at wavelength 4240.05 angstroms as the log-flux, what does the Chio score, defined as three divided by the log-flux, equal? 2.22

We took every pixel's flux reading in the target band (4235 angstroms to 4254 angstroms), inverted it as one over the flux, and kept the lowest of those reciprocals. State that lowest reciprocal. 0.0403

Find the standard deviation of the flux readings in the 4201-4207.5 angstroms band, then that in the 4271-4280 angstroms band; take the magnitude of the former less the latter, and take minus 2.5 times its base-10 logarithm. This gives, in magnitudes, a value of 1.2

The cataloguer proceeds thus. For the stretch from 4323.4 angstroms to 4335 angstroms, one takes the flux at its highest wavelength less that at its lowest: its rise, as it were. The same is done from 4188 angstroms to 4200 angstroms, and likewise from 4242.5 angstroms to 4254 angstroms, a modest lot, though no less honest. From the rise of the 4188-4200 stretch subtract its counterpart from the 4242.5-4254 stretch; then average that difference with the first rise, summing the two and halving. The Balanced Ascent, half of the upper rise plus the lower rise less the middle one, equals -0.22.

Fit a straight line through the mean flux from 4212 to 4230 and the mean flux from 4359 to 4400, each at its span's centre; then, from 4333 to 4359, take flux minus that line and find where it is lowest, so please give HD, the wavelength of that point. 4333.82 angstroms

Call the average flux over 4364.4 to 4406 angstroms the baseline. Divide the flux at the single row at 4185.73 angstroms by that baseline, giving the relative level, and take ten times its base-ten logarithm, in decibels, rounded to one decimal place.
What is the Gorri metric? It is -0.9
